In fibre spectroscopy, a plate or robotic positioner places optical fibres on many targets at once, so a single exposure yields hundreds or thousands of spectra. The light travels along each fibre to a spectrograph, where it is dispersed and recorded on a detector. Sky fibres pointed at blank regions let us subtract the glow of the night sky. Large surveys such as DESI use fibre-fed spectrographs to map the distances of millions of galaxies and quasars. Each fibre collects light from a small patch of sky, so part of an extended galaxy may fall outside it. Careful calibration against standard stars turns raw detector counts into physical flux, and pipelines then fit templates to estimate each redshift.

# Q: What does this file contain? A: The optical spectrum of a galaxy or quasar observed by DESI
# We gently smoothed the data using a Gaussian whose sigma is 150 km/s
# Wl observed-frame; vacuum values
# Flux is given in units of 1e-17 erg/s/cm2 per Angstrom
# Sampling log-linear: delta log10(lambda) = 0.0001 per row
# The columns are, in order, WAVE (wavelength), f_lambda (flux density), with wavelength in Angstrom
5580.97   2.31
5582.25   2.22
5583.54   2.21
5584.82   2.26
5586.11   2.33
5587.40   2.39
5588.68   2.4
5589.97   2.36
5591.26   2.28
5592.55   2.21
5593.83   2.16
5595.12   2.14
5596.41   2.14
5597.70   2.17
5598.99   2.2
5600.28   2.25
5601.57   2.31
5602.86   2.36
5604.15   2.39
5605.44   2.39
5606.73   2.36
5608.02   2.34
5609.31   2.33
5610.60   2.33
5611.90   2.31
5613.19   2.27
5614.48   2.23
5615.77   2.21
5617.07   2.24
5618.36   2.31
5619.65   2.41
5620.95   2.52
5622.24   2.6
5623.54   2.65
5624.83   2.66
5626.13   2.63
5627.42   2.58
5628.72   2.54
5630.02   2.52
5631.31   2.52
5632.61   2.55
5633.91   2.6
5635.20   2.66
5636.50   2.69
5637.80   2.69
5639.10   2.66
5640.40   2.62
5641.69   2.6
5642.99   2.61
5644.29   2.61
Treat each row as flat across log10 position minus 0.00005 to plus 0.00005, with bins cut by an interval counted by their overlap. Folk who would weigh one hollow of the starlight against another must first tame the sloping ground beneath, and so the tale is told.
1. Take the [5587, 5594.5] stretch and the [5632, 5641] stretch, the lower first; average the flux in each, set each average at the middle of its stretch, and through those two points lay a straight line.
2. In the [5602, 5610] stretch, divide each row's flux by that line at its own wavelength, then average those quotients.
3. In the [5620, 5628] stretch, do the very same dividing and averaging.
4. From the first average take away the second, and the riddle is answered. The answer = -0.04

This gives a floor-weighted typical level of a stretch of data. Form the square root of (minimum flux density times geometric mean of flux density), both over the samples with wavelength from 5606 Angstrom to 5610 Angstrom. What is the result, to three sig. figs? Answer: 2.34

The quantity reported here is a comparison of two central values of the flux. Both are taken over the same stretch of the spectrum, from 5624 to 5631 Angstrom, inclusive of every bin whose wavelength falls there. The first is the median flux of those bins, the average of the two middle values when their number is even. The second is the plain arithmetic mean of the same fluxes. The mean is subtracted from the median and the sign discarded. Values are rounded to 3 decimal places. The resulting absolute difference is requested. 0.006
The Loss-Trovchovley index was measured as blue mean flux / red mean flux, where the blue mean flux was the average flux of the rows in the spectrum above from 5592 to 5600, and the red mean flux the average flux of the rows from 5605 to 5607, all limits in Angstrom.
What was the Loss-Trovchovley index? 0.914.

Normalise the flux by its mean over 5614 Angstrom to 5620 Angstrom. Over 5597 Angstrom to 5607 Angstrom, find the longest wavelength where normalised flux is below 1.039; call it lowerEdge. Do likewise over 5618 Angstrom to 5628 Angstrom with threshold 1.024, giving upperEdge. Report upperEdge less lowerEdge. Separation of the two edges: 11.6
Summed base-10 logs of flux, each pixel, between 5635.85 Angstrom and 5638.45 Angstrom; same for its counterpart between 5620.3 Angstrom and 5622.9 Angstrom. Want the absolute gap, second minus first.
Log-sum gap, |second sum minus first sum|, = 0.043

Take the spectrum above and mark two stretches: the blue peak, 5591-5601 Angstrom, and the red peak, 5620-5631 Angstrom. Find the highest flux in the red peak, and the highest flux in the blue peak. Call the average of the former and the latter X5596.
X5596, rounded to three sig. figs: 2.47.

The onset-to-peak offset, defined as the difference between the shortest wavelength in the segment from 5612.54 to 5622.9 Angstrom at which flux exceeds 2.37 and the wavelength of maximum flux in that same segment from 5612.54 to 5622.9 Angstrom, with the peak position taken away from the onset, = -2.6 Angstrom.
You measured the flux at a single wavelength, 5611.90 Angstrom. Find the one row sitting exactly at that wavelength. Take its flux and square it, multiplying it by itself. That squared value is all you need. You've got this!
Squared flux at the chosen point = 5.3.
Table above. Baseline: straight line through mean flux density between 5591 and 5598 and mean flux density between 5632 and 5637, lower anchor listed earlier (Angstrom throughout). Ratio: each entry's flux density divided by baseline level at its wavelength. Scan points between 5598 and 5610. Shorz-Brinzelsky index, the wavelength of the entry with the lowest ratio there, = 5598.99 Angstrom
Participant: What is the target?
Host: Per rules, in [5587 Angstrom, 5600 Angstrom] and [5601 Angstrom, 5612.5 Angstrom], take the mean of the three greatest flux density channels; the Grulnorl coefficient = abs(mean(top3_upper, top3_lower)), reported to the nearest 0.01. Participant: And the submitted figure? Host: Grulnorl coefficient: 2.38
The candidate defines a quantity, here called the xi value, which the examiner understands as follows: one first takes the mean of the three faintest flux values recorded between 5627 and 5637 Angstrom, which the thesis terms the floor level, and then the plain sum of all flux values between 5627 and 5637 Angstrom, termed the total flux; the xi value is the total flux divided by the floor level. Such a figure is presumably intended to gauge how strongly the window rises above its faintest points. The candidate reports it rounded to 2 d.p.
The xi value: 8.18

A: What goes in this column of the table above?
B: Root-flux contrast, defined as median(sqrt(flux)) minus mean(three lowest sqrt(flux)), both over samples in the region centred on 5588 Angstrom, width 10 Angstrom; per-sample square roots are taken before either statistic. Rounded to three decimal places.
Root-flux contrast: 0.026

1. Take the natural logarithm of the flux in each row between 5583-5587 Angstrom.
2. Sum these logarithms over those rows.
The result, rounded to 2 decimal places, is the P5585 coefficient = 2.45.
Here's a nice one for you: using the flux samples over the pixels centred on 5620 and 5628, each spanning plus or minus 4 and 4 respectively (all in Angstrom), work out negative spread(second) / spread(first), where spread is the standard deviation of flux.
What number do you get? -0.4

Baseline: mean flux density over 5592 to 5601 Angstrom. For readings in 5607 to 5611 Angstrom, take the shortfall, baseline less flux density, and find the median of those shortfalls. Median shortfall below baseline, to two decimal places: -0.15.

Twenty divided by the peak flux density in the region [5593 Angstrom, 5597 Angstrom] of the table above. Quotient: 9.26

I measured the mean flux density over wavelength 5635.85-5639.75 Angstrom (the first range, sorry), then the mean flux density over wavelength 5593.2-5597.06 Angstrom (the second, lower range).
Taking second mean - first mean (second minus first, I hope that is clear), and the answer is -0.53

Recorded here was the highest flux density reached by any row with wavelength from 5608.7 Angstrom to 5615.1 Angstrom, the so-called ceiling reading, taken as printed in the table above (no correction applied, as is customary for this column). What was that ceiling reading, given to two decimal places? 2.33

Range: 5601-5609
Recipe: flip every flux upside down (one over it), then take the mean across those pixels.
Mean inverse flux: 0.424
